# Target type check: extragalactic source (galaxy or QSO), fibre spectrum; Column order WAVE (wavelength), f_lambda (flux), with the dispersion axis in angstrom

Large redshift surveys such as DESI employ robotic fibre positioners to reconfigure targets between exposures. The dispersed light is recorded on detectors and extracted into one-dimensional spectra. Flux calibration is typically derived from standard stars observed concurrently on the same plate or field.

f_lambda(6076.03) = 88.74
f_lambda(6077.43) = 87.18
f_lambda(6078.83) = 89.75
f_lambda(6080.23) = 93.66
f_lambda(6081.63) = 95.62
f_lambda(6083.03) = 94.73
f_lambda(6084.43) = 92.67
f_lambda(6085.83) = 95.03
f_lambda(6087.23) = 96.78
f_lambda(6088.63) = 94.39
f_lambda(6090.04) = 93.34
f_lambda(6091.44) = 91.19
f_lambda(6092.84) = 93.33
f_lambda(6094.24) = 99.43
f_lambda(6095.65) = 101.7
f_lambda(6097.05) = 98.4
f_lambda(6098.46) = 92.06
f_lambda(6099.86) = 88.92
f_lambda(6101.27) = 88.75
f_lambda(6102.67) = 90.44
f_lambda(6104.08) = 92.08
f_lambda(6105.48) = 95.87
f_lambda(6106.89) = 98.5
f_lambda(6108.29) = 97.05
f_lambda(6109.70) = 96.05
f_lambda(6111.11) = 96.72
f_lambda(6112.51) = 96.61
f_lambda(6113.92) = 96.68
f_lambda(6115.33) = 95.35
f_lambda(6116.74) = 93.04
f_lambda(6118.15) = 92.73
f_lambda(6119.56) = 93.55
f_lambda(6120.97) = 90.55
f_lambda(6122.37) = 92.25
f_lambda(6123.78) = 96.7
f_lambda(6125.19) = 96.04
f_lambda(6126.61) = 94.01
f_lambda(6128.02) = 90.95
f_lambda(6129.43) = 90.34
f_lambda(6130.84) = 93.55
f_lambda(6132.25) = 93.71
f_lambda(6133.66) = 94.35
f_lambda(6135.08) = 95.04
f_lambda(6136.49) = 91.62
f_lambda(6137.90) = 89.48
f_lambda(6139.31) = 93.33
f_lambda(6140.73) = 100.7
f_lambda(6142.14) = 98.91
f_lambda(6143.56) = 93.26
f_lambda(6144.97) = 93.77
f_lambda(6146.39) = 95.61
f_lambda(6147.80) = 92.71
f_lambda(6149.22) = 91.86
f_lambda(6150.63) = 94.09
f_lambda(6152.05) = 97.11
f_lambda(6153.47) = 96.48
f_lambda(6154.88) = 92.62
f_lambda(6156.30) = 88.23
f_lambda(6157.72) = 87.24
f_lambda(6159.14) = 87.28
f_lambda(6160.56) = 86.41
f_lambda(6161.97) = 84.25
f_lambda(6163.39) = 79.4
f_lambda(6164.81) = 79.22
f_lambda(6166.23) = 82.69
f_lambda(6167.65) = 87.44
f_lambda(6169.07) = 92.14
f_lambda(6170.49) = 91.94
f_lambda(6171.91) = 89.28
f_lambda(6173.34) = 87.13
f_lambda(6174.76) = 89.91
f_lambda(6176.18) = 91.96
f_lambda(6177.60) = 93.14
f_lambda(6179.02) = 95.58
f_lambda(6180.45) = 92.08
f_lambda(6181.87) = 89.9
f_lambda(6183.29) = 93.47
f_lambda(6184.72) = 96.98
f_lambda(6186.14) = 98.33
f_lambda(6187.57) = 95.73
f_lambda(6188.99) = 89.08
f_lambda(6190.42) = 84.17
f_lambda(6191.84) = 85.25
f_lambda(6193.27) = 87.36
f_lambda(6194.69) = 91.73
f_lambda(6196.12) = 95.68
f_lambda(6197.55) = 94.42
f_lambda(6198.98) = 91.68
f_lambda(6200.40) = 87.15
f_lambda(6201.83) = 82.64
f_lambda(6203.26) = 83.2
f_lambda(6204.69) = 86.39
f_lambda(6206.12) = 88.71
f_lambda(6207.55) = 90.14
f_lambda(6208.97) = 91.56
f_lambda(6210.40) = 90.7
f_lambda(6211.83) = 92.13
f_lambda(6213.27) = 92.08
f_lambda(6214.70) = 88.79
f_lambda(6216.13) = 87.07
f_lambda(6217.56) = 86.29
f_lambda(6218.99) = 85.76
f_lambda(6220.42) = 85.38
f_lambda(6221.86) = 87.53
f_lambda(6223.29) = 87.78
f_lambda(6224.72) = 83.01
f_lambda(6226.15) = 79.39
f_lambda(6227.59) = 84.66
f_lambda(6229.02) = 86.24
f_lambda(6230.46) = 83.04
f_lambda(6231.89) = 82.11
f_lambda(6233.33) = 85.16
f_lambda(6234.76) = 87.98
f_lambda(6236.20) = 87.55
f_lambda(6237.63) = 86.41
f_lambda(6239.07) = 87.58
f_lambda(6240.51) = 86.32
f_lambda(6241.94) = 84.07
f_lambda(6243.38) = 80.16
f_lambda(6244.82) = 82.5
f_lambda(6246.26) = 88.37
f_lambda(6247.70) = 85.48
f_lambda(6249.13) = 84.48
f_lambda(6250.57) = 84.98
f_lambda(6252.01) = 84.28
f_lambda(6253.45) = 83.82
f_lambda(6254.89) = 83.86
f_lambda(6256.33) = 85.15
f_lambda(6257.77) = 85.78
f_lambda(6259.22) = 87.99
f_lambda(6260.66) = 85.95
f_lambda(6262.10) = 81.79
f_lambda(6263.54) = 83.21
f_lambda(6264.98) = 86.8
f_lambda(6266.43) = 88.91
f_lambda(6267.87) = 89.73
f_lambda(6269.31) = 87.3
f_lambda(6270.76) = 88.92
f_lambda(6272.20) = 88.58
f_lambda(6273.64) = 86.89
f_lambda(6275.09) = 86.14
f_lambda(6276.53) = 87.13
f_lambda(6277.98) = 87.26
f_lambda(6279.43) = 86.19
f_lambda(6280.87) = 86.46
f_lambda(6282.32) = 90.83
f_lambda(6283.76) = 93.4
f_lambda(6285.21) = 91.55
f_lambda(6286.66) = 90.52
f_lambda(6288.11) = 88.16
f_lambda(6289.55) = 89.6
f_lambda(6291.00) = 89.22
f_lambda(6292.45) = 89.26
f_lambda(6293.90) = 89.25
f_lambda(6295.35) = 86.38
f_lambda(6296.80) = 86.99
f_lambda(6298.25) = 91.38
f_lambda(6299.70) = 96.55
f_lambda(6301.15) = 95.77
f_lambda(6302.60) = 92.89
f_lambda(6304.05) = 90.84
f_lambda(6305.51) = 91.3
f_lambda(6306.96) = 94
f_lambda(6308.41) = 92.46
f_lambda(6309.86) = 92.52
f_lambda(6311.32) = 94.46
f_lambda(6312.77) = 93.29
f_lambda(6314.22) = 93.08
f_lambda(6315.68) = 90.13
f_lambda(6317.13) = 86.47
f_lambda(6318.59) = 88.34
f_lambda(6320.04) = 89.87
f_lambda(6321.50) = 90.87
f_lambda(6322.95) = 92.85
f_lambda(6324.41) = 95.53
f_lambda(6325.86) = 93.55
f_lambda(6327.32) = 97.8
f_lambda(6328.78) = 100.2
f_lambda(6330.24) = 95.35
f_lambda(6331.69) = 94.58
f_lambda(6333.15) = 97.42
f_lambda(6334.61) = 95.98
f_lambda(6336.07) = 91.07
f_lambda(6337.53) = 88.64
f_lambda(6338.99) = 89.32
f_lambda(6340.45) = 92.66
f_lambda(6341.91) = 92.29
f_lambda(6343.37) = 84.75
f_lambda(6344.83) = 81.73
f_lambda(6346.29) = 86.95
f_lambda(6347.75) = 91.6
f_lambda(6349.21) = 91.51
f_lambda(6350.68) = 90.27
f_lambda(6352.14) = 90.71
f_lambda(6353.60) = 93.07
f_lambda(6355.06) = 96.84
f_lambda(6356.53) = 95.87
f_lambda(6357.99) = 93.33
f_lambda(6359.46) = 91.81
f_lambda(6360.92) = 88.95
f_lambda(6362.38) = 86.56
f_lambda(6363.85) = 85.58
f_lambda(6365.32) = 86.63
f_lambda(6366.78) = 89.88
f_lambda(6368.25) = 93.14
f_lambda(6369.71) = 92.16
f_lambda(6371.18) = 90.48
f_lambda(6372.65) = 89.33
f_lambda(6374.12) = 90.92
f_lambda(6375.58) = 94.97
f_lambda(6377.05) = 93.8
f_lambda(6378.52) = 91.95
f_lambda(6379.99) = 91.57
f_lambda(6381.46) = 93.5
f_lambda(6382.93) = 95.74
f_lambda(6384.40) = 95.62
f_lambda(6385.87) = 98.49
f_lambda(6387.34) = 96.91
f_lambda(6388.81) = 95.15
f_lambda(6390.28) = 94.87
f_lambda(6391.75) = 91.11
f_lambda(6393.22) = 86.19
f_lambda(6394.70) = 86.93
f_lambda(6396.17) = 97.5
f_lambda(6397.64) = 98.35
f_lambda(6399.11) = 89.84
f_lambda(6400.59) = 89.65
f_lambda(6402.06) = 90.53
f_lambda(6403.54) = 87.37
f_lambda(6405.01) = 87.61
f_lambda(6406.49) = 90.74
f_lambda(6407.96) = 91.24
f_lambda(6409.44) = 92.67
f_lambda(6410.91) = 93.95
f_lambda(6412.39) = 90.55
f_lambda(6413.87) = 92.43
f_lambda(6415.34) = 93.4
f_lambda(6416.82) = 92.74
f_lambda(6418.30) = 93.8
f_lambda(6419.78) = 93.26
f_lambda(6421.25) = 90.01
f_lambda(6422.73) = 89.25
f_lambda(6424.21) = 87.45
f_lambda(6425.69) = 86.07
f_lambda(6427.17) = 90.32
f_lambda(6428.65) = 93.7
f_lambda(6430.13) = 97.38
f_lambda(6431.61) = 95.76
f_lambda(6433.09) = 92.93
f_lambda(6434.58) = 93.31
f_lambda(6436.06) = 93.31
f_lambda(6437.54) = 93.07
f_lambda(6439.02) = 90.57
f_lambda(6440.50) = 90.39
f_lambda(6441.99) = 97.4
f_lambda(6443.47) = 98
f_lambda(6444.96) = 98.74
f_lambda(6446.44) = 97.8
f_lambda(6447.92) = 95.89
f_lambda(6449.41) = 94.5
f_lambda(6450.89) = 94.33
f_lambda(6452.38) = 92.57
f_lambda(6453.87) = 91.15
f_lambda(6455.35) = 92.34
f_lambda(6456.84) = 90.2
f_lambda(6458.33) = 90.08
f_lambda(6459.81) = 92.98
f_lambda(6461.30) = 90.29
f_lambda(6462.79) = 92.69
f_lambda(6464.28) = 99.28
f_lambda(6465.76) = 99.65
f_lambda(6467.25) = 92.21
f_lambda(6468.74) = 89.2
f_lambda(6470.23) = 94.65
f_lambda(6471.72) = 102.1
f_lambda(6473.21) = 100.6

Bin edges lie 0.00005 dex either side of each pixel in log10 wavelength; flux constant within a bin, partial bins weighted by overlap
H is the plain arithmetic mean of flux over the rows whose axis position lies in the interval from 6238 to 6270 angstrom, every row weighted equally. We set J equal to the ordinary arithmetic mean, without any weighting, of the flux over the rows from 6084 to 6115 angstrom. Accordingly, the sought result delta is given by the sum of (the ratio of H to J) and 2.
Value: 2.901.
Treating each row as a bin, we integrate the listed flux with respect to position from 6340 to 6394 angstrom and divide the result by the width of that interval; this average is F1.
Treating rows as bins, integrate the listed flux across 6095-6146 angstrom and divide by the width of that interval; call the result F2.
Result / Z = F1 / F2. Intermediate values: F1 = 91.5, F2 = 94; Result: 0.97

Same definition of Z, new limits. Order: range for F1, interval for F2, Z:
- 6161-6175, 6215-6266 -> 1.01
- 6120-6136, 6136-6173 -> 1.03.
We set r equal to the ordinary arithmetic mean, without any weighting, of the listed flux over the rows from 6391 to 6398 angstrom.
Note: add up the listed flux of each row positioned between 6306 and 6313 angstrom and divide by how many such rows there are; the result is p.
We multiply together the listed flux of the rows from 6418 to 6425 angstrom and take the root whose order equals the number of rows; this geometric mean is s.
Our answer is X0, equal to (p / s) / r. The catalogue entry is 0.0112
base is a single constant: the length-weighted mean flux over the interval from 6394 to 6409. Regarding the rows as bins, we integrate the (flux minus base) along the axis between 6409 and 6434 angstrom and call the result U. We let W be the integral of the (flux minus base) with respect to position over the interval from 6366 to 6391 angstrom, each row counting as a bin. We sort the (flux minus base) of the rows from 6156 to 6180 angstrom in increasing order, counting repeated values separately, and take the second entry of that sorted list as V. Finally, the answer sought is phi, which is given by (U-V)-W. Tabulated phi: -22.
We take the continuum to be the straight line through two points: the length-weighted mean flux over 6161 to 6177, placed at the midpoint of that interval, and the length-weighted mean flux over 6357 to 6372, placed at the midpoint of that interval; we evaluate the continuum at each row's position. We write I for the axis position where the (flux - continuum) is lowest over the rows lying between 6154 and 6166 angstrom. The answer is 6164.81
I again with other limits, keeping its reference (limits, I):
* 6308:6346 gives 6344.83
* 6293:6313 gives 6295.35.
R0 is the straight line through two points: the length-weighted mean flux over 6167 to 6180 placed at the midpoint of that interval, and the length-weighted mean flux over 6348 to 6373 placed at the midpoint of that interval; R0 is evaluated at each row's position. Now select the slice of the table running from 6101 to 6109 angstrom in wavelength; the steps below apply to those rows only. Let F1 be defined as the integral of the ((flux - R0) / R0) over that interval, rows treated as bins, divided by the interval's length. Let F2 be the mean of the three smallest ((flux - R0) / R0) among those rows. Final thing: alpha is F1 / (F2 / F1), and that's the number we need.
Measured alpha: -0.206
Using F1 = 0.034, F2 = -0.006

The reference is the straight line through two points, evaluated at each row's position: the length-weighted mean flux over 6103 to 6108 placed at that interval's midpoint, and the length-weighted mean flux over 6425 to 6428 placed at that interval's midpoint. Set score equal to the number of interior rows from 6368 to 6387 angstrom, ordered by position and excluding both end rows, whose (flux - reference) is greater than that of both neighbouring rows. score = 2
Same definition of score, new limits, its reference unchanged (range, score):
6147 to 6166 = 2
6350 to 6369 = 1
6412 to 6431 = 2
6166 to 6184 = 2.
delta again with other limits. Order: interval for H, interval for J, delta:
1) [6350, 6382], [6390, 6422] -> 2.998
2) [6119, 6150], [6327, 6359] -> 3.015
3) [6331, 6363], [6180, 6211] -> 3.010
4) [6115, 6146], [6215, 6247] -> 3.101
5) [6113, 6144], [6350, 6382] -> 3.027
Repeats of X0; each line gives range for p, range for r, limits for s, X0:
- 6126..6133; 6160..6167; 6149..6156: 0.0119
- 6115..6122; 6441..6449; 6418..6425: 0.0105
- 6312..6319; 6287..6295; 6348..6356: 0.0110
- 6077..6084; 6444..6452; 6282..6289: 0.0105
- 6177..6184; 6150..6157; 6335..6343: 0.0109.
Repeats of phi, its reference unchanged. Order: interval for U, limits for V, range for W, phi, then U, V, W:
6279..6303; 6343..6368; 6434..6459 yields -80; -18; -6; 68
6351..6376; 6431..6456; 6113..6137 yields -59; 3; 0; 62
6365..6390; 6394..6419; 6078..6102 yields -17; 52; -4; 73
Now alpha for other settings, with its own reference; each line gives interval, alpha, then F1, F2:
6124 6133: 0.091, 0.026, 0.007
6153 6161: -0.005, -0.015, -0.044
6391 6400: -0.001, 0.007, -0.037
